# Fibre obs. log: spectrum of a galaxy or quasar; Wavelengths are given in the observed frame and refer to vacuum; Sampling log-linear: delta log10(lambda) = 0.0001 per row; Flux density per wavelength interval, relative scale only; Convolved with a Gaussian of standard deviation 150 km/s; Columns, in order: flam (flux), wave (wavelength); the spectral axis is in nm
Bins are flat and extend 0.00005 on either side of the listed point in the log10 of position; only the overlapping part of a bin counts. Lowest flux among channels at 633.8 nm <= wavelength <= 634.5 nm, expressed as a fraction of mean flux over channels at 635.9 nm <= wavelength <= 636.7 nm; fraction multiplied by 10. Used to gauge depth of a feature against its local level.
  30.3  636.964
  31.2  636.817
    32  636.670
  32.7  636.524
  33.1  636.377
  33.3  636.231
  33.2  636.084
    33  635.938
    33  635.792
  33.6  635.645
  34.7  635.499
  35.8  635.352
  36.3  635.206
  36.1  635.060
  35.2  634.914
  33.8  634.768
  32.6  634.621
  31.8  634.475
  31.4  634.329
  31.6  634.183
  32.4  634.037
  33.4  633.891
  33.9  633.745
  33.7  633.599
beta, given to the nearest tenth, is 9.5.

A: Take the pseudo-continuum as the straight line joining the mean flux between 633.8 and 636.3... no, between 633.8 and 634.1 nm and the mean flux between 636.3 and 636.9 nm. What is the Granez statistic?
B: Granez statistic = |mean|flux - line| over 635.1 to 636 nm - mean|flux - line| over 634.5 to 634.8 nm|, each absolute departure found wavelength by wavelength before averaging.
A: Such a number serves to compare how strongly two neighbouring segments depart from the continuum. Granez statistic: 1.3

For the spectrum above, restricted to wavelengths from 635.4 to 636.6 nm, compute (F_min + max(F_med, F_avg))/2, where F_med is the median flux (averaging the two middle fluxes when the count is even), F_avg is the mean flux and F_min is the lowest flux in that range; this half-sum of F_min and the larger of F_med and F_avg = 33.0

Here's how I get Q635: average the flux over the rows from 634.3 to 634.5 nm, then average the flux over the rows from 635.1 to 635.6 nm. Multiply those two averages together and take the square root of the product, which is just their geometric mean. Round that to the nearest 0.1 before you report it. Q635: 33.5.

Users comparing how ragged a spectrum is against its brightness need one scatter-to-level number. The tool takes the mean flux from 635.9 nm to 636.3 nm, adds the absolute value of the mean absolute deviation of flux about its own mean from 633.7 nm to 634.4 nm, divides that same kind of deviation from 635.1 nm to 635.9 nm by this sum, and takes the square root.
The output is 0.180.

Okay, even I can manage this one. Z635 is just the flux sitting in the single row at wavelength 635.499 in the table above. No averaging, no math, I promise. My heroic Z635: 34.7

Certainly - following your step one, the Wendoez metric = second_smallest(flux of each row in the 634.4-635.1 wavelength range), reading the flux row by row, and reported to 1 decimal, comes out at 32.6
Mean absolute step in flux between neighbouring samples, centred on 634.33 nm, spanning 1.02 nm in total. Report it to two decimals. 0.73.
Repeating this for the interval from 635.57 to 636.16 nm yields 0.27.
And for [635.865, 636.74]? 0.32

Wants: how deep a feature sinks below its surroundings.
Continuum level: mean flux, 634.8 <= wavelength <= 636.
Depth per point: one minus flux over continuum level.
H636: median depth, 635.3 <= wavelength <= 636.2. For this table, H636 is 0.038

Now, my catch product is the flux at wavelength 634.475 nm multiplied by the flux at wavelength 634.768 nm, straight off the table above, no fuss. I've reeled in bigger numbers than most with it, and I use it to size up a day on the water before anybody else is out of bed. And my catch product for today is 1075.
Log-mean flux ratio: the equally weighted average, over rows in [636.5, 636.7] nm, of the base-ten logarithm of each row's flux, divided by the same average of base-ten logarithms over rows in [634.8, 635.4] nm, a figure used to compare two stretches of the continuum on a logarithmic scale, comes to 0.97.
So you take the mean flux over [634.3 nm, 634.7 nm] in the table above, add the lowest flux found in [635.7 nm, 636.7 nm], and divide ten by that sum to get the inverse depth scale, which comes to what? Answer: 0.156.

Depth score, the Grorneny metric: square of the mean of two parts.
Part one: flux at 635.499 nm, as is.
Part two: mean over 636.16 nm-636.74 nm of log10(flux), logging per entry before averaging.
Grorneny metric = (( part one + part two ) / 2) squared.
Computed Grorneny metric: 328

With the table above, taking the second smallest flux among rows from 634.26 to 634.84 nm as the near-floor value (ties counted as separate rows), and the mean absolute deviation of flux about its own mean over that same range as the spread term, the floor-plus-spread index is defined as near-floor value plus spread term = 32.6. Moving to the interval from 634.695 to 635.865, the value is 34.6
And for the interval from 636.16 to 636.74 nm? 33.1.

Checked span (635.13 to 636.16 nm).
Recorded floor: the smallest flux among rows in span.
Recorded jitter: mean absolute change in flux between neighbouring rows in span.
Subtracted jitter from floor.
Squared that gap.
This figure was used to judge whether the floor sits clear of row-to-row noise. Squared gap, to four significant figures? 1051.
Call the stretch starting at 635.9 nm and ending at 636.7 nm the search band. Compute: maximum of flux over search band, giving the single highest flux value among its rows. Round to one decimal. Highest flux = 33.3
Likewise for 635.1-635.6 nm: 36.3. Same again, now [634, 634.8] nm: 33.8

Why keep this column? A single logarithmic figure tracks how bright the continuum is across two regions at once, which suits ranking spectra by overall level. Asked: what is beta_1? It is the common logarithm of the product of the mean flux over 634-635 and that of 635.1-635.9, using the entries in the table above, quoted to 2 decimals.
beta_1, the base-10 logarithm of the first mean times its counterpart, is 3.05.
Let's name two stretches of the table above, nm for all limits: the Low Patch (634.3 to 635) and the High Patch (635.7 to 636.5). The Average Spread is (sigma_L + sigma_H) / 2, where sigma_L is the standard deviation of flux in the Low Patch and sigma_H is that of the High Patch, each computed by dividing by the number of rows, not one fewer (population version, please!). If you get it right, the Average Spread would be 0.75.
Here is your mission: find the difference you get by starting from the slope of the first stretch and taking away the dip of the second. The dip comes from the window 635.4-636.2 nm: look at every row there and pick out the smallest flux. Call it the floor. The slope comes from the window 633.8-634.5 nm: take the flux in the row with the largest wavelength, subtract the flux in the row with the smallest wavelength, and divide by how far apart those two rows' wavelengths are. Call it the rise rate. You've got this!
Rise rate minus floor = -35.7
